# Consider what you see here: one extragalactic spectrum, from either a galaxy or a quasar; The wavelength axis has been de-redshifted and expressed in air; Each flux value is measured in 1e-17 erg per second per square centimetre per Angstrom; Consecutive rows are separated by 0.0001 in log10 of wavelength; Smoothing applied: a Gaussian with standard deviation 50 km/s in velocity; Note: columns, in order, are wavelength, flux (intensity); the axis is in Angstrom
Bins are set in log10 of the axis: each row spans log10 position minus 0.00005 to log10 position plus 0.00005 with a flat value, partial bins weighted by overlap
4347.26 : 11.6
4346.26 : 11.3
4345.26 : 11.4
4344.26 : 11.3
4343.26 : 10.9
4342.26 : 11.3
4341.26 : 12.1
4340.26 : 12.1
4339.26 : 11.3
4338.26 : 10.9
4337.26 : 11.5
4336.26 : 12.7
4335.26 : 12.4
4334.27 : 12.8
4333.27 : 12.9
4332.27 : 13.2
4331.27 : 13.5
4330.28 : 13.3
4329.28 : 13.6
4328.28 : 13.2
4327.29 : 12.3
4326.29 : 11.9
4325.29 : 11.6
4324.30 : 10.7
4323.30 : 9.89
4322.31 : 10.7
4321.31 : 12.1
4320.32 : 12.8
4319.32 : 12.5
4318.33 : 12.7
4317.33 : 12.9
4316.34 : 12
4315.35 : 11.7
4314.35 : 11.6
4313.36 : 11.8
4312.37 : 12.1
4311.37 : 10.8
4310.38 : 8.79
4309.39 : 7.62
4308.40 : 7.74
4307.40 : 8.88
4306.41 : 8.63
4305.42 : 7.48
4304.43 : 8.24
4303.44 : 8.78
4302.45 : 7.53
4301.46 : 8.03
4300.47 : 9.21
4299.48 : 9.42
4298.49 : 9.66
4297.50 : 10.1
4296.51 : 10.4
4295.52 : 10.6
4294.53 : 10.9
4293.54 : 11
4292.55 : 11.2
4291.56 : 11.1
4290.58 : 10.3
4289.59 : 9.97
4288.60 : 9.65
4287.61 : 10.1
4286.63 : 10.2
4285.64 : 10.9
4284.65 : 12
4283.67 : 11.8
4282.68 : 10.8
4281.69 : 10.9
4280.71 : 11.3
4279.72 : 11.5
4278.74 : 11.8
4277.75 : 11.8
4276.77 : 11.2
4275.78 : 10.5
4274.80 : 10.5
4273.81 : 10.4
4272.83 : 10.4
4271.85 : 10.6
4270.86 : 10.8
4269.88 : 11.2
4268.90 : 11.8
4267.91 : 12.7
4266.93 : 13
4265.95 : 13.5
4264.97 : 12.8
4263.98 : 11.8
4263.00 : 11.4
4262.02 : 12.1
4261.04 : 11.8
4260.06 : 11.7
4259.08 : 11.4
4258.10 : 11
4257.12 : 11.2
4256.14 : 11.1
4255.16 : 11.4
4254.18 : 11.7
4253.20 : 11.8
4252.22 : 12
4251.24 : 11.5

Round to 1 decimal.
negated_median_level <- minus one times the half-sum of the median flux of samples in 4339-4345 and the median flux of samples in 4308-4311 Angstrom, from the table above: -9.5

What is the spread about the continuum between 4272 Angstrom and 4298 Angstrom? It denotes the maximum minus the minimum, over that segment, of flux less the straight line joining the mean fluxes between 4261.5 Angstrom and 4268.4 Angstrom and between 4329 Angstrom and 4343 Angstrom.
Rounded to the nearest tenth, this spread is 2.3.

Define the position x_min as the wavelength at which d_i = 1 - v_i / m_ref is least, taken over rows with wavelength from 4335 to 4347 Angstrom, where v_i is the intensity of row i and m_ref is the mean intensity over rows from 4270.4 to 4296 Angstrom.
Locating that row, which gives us 4336.26 Angstrom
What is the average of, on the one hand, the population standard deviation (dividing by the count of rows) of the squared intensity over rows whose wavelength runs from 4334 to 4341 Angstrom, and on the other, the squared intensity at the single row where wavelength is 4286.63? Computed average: 60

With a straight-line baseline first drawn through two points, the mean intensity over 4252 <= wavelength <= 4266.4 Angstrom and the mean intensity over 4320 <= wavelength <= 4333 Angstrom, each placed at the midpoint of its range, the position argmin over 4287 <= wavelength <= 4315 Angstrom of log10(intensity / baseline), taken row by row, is 4305.42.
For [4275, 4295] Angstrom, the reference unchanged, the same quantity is 4288.60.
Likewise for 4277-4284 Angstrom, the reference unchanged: 4282.68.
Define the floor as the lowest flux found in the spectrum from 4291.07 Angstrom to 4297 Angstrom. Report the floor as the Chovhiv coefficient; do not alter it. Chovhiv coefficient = 10.4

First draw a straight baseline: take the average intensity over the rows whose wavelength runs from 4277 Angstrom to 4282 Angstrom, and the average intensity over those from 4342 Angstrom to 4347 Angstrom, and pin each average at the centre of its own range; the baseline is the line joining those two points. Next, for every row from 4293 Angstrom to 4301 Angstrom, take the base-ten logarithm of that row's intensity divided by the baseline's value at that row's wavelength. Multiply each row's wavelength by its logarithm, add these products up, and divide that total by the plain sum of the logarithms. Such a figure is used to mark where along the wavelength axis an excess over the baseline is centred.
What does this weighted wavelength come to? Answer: 4298.2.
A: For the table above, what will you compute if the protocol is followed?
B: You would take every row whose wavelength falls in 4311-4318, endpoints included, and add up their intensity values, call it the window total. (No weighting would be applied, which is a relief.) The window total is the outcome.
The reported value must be 83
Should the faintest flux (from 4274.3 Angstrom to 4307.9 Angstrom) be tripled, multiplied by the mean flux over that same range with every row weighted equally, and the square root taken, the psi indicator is 15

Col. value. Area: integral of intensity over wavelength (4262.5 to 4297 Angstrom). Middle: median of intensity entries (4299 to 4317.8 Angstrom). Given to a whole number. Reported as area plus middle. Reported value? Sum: 394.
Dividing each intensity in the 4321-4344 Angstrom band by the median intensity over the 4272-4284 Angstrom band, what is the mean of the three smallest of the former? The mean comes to 0.94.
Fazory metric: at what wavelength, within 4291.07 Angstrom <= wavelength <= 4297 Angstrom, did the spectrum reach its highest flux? 4292.55 Angstrom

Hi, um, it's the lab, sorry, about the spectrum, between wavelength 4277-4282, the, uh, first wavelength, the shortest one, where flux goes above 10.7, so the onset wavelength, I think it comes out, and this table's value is 4277.75 Angstrom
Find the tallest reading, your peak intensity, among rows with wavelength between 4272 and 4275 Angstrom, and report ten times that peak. 105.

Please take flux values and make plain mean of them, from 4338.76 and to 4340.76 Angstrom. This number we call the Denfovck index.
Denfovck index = 11.7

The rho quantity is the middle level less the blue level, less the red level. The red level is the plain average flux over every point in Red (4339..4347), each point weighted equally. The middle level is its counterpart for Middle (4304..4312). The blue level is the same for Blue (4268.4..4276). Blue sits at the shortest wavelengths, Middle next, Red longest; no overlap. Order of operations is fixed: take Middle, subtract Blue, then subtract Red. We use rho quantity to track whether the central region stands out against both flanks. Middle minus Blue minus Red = -14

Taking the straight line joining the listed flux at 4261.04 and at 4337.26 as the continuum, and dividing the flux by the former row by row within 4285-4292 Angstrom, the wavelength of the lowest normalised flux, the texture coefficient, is 4288.60 Angstrom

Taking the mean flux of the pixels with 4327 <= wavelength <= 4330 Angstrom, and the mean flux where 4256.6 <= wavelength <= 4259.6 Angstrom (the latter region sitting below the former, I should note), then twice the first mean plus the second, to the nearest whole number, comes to 37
